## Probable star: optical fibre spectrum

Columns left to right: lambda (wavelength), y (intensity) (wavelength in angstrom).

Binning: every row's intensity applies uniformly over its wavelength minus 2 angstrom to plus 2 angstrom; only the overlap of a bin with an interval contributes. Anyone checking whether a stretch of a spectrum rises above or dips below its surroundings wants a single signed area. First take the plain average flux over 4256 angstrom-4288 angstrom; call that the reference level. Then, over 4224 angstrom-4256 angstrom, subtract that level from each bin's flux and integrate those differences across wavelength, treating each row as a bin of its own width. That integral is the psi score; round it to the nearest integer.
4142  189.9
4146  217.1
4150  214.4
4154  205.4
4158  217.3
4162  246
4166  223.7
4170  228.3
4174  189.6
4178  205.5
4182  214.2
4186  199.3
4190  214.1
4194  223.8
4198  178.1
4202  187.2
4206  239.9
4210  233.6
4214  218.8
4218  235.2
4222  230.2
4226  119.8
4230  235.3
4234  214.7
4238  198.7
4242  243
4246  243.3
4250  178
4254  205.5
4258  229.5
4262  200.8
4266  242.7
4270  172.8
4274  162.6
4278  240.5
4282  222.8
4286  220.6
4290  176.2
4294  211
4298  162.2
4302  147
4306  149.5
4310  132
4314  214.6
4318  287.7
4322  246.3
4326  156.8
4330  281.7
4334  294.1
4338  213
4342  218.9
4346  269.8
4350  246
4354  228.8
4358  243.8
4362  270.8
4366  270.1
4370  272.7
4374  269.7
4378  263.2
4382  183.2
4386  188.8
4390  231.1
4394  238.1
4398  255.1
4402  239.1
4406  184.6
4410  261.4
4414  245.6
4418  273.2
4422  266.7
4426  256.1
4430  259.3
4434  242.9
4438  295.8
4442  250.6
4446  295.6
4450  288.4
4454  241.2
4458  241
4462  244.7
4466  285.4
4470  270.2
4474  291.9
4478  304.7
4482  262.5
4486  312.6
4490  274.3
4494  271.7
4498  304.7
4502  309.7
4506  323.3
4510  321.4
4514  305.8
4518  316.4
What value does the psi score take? -216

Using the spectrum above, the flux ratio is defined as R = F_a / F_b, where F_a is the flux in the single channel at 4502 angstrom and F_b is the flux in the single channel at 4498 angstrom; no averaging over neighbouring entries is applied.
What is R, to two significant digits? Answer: 1.0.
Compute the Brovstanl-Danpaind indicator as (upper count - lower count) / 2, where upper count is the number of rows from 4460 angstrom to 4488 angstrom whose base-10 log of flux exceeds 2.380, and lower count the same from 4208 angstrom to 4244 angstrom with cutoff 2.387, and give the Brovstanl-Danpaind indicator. 3.5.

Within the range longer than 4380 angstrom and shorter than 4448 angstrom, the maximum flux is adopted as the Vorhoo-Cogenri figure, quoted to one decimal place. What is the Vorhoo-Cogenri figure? 295.8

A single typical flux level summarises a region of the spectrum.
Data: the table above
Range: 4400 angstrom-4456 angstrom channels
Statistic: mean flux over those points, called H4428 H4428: 257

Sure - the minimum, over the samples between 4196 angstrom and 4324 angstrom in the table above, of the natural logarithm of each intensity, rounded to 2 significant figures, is 4.8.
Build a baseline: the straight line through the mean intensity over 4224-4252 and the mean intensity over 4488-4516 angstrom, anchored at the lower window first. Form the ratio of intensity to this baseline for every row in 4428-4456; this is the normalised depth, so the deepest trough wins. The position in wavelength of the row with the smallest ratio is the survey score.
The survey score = 4454 angstrom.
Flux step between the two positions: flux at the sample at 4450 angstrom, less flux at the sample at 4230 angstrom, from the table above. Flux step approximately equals 53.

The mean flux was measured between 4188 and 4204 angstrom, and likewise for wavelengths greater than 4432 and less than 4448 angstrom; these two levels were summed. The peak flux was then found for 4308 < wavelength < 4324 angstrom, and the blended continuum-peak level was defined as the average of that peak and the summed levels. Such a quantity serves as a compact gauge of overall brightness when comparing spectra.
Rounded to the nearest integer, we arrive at 380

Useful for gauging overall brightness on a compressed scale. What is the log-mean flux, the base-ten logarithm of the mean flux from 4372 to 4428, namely 2.38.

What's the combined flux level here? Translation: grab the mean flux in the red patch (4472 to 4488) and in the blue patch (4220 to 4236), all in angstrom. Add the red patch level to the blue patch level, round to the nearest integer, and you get 493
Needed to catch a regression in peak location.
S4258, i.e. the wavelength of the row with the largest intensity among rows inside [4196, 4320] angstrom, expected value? 4318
